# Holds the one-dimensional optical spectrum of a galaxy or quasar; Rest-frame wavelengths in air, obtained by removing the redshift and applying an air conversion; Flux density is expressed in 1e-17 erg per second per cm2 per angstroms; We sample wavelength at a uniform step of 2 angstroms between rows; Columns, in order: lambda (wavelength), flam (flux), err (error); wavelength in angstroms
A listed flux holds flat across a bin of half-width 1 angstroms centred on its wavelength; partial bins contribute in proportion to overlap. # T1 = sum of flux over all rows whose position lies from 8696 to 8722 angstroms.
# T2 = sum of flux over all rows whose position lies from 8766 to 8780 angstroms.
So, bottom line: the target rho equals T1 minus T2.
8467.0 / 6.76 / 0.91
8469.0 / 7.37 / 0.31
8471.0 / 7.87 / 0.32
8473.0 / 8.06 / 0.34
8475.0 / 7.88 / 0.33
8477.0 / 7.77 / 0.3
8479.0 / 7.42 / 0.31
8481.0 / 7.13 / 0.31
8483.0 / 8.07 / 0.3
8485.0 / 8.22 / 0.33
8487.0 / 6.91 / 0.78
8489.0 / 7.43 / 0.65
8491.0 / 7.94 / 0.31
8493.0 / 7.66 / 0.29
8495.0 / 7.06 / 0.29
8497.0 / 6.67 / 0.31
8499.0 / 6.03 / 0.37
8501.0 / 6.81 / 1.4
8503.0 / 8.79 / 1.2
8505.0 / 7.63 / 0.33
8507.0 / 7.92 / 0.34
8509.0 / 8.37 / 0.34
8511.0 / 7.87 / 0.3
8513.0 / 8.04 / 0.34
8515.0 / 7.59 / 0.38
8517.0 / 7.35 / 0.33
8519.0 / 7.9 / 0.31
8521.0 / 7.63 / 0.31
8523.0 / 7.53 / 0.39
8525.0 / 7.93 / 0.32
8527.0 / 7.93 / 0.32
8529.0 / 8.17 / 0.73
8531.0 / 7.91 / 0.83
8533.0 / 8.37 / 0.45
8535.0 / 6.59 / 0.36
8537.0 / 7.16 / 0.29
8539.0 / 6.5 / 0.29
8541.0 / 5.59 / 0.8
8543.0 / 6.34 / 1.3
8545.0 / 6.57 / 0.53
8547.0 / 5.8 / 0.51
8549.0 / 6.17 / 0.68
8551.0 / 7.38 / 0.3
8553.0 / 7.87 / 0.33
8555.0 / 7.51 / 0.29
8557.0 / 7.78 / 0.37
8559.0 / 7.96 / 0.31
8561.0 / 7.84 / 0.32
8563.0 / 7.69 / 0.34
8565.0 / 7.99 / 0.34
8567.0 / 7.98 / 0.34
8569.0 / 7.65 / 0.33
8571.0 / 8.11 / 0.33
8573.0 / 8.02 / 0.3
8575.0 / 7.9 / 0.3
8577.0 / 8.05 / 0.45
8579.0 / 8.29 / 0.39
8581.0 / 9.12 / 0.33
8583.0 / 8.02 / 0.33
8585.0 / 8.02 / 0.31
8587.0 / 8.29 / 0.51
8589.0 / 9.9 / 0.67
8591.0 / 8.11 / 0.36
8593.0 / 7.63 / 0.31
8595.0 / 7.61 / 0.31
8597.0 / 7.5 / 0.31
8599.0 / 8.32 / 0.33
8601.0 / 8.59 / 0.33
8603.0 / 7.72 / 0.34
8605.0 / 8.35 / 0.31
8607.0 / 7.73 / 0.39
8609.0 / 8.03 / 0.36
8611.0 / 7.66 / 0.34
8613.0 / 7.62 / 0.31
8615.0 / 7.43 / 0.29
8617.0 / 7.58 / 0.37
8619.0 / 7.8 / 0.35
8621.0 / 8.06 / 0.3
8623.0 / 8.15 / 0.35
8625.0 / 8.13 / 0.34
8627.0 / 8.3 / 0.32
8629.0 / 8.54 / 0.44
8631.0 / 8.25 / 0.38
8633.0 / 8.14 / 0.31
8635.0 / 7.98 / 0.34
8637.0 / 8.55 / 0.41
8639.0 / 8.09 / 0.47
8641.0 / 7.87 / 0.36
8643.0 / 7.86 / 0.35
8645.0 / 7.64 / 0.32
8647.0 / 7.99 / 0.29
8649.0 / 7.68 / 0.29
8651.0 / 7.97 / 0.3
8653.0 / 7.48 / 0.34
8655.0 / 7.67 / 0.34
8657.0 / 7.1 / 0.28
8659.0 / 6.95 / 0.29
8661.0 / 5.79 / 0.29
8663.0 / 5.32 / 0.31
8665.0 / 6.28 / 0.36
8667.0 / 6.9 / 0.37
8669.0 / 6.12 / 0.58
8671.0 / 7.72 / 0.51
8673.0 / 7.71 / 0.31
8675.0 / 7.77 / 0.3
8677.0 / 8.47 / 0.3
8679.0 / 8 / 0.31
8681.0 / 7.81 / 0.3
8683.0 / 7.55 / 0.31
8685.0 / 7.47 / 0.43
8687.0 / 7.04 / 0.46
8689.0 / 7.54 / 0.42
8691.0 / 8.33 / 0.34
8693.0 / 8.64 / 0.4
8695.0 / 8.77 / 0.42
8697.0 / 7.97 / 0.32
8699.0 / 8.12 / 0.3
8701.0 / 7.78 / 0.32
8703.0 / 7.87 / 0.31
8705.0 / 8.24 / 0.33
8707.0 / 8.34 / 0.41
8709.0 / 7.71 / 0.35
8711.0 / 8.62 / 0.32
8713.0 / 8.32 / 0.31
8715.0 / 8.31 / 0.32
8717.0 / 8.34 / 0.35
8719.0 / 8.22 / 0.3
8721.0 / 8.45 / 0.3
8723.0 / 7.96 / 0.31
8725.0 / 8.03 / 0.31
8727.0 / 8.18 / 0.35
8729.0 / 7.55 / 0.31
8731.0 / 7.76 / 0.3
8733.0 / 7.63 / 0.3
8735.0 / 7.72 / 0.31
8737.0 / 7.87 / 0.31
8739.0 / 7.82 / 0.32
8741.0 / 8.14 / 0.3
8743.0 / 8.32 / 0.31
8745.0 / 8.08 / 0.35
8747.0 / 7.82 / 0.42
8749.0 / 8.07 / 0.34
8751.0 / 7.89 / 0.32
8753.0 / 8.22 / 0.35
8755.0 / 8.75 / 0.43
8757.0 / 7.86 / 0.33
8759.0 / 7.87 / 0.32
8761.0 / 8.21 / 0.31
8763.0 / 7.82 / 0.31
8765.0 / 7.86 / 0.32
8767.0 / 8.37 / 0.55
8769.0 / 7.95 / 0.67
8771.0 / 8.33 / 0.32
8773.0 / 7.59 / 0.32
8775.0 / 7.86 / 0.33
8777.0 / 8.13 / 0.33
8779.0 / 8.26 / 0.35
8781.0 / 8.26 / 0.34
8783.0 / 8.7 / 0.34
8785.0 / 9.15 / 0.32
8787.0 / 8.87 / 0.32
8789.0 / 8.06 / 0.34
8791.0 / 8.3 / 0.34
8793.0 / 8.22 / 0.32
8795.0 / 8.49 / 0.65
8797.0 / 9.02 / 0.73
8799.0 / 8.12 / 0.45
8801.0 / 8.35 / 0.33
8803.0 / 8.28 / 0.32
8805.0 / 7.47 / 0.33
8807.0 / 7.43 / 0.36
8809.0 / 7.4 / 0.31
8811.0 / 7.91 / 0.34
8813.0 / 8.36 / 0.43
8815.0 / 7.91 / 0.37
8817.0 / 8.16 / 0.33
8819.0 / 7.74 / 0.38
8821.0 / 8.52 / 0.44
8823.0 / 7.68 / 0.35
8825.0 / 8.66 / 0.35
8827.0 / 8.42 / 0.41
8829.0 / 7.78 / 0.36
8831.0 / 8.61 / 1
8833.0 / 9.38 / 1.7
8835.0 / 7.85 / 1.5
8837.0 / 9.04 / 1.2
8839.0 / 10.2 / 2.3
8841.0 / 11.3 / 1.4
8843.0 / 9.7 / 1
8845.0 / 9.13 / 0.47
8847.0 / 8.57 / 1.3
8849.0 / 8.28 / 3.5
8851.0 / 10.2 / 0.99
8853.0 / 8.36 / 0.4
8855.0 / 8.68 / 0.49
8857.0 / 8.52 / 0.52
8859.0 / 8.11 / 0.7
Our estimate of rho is 50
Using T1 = 106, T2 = 56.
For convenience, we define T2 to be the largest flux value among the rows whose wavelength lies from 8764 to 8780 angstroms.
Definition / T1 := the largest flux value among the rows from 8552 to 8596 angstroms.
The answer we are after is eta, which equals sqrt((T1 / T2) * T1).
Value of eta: 3.42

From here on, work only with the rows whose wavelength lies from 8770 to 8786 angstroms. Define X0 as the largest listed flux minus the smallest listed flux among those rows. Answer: 1.6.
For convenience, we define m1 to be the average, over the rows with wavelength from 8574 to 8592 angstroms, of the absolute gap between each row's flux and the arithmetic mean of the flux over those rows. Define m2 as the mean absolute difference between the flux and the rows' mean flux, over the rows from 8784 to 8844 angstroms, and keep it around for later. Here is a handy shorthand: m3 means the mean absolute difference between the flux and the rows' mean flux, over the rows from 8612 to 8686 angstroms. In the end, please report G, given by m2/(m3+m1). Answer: 0.61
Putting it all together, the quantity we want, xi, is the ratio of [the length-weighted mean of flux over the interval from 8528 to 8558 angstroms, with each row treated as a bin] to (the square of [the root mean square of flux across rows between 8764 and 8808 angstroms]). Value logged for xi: 0.104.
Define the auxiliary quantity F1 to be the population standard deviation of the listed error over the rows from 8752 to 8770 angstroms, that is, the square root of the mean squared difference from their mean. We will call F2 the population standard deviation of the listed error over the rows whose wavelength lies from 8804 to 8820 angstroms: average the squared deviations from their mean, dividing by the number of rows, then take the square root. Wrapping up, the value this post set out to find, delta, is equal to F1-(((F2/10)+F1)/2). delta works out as 0.06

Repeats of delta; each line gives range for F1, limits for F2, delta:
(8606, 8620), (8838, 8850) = -0.03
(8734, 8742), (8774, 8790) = 0.00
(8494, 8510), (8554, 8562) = 0.21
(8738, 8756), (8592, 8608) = 0.02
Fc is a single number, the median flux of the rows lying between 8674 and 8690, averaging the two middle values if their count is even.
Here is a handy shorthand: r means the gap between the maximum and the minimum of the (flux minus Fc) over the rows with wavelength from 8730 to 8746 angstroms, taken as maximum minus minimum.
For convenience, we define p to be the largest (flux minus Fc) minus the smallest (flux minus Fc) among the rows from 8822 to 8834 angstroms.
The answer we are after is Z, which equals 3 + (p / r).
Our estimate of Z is 5.5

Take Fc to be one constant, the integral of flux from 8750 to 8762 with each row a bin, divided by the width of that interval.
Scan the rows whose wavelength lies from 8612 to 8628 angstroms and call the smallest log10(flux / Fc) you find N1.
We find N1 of -0.039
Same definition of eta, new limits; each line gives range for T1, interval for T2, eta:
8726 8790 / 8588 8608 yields 2.91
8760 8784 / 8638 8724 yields 2.94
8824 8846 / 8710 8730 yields 3.85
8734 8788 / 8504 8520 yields 3.16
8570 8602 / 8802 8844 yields 2.95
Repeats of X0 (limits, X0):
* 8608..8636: 1.1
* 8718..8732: 0.9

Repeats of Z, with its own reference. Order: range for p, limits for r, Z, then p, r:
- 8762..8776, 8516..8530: 4.0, 0.8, 0.82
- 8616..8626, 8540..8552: 3.3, 0.6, 1.79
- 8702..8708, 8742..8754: 3.9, 0.5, 0.50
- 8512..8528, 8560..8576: 4.5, 0.7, 0.46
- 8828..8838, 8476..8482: 5.5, 1.6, 0.64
